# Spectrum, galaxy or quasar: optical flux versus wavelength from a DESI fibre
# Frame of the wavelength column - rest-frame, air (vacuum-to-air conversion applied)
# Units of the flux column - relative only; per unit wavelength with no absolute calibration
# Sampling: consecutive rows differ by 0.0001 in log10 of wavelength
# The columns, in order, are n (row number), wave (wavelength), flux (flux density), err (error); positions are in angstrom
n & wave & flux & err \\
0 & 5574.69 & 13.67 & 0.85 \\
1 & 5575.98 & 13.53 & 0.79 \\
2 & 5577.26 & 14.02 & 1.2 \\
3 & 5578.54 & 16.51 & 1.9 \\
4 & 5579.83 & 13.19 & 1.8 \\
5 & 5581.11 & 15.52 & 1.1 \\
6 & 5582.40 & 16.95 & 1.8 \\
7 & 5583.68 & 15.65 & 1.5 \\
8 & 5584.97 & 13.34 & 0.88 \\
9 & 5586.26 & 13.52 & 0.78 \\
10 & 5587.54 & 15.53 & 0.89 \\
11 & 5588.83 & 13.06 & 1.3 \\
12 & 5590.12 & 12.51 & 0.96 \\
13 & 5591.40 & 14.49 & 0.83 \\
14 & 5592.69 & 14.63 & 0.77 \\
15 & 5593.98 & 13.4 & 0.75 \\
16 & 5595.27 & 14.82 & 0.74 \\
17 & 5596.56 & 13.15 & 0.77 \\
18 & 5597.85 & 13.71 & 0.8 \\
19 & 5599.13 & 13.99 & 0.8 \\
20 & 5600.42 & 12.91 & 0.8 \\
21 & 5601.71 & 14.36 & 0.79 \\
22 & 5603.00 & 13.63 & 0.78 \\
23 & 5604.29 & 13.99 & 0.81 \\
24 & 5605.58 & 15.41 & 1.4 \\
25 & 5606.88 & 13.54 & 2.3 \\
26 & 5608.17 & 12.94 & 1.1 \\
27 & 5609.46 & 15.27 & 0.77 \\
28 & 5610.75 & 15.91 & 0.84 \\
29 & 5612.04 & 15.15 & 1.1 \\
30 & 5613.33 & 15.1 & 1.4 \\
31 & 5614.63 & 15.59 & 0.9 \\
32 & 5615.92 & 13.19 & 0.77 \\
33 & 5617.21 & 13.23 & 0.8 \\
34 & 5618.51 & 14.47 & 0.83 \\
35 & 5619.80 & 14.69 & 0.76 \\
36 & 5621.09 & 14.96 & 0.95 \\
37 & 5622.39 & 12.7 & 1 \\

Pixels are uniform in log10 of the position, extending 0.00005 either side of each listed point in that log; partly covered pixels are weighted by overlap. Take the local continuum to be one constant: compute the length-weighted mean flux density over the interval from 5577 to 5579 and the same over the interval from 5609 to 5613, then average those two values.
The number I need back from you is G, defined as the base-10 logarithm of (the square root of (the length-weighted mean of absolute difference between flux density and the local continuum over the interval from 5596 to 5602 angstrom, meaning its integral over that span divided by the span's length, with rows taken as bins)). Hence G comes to 0.13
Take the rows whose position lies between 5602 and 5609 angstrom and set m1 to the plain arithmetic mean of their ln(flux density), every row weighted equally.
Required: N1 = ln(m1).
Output 0.97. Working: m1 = 2.63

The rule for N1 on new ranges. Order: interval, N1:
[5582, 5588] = 0.99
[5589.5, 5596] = 0.97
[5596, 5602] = 0.96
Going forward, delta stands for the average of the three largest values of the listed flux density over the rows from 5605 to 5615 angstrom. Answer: 15.6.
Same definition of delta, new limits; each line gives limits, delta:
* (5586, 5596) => 15.0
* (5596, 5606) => 14.6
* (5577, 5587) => 16.4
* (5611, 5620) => 15.3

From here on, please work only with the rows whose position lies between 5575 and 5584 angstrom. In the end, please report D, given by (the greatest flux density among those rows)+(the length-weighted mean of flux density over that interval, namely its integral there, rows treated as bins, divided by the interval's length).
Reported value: 31.9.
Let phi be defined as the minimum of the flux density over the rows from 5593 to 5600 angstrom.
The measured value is 13.15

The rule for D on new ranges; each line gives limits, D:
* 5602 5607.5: 29.5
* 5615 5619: 28.2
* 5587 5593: 29.5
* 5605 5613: 30.6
